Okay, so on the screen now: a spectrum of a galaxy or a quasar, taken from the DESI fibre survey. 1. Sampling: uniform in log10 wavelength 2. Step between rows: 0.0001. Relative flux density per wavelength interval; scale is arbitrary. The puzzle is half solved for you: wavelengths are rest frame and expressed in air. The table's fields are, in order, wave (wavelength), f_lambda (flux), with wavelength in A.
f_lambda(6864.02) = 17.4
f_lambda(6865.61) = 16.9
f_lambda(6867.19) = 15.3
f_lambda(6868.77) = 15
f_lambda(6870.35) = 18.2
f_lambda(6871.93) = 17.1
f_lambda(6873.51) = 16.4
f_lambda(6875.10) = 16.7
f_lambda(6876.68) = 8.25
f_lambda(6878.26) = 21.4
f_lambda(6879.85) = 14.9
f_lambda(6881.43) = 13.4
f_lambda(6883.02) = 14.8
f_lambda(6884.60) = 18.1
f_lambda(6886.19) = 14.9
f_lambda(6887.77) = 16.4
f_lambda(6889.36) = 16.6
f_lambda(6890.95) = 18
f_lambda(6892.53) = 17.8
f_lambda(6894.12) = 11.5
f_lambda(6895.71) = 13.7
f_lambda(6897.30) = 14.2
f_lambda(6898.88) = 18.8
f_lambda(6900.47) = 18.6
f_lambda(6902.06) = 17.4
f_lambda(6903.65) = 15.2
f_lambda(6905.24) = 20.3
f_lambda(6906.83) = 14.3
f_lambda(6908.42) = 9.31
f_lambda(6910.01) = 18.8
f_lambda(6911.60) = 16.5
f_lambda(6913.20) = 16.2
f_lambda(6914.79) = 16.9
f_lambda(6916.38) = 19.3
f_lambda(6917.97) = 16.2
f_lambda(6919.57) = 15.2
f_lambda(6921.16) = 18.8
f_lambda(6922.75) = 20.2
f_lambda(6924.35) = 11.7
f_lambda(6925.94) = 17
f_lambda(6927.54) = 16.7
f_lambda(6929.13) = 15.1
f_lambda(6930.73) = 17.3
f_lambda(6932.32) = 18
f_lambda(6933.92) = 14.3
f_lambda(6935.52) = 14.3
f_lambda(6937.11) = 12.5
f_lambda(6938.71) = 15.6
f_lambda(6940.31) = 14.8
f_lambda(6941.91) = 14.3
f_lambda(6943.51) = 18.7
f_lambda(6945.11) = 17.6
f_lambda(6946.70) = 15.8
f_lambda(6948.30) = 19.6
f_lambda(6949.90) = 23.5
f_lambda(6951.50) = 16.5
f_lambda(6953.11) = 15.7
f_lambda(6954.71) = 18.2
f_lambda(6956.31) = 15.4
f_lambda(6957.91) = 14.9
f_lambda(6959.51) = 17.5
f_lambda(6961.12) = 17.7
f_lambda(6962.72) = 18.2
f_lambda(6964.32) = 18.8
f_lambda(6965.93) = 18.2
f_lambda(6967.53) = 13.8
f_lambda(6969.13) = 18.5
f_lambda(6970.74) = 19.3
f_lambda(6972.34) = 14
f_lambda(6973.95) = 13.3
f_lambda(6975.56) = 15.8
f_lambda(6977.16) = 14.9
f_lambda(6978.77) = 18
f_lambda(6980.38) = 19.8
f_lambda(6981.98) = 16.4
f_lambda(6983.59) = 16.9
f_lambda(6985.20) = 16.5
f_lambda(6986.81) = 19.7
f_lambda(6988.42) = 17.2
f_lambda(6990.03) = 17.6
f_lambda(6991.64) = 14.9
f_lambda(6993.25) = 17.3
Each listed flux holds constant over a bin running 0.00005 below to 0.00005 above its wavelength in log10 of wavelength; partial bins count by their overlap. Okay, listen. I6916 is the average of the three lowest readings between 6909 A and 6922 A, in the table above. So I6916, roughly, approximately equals 15.9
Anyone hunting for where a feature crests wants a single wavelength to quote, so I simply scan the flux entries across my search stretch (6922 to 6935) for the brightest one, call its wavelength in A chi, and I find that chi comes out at 6922.75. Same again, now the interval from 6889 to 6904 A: 6898.88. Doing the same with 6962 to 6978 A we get 6970.74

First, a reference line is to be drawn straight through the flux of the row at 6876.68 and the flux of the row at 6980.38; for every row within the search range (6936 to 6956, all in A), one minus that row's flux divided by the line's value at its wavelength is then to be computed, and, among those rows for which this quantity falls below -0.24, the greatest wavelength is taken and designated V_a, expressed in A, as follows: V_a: 6949.90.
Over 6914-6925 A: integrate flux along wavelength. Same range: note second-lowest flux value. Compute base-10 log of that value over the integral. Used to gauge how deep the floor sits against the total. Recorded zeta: -1.09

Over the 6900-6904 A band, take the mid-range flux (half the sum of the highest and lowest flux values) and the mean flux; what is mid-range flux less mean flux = -0.2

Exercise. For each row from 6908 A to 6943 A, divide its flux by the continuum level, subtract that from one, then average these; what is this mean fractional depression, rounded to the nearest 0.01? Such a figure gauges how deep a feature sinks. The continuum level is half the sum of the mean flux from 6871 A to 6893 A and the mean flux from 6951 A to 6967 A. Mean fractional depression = 0.04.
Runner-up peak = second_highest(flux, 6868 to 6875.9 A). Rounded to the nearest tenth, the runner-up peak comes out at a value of 17.1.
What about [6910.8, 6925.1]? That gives 19.3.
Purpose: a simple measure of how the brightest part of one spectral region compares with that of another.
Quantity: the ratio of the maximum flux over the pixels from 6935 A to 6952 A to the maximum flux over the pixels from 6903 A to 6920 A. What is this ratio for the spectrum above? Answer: 1.16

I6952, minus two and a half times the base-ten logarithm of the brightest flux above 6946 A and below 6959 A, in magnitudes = -3.43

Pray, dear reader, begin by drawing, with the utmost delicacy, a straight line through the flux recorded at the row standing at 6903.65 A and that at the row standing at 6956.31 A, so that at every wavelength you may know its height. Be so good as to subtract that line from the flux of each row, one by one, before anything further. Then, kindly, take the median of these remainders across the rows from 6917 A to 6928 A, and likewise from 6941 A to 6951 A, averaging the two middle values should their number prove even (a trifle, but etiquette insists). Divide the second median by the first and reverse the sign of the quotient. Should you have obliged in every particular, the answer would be -2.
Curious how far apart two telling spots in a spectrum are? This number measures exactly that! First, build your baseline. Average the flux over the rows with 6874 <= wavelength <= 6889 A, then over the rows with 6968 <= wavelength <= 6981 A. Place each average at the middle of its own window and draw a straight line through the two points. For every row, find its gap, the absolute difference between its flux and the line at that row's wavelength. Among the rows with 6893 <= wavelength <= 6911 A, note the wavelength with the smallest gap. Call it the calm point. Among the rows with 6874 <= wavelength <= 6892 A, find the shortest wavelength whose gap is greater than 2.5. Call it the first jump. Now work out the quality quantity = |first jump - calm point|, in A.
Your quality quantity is 27.0 A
